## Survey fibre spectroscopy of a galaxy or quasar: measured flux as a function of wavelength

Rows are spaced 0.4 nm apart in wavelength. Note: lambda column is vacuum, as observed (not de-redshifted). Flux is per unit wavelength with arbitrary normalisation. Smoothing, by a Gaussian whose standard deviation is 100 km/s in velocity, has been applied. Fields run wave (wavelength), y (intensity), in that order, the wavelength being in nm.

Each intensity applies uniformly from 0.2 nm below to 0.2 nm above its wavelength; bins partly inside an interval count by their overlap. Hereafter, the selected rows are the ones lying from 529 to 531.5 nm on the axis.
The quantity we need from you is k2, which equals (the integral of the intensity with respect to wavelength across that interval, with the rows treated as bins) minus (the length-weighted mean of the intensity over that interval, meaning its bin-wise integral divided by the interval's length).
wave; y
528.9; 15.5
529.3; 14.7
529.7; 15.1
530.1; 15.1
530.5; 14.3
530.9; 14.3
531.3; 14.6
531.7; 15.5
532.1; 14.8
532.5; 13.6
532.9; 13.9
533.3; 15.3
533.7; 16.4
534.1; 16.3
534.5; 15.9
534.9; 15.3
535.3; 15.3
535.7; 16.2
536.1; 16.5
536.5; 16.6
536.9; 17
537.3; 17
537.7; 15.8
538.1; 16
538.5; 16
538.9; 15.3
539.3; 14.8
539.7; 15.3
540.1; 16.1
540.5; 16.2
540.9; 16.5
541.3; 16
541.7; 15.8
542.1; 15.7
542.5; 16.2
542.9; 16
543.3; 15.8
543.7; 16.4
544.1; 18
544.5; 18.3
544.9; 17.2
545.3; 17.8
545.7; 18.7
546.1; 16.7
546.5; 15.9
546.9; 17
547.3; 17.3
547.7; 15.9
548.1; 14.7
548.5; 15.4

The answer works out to 22.1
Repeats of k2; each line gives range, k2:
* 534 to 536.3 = 20.7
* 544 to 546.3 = 23.1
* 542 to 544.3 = 21.3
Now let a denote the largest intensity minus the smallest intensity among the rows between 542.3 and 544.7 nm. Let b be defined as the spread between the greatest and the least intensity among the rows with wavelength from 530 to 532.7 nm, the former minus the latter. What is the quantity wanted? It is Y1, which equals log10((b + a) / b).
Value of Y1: 0.36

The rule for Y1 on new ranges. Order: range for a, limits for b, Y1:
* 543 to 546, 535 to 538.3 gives 0.43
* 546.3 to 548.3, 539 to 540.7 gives 0.46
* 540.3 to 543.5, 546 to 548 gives 0.20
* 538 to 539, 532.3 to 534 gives 0.10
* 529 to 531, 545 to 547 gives 0.11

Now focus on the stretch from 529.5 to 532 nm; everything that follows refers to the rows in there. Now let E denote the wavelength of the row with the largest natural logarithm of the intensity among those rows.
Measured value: 531.7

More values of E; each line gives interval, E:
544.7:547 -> 545.7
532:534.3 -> 533.7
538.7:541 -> 540.9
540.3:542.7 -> 540.9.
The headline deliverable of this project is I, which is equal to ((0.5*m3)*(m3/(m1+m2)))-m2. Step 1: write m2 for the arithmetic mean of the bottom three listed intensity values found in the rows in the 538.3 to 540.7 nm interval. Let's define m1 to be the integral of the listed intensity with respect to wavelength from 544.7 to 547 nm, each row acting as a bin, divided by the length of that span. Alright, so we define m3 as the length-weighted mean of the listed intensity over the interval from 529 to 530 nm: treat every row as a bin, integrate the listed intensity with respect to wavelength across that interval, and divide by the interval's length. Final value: -11.7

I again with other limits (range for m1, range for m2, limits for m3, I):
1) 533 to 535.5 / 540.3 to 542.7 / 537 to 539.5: -11.8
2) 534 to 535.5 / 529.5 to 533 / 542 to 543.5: -9.6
